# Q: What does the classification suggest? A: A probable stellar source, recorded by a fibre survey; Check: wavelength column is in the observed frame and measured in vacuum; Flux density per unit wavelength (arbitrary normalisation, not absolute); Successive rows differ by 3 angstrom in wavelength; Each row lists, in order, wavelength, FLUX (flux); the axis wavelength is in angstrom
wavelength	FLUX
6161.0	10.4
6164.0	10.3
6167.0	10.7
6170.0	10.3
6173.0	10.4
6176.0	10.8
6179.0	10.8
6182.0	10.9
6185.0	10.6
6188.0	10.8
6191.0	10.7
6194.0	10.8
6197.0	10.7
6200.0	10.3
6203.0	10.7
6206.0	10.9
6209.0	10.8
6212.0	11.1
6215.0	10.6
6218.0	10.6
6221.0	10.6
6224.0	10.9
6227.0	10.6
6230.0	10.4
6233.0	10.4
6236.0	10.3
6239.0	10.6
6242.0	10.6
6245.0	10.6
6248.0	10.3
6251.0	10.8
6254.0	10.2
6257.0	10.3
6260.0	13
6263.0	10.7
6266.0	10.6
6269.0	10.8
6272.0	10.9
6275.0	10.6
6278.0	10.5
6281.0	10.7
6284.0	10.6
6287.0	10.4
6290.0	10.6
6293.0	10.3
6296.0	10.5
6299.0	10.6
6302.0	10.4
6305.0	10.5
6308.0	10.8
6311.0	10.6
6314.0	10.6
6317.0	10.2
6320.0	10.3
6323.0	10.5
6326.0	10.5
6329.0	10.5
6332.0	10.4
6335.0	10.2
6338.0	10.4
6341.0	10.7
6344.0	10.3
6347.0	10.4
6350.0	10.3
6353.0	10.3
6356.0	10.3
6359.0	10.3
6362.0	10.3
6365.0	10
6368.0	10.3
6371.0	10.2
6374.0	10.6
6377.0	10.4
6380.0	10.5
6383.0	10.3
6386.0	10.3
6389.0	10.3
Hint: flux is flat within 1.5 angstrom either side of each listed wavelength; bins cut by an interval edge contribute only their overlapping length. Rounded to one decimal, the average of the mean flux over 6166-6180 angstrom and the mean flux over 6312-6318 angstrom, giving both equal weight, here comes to 10.5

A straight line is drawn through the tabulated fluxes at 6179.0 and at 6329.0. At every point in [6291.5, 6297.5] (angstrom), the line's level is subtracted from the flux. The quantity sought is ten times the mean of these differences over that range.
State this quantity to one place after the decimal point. -1.7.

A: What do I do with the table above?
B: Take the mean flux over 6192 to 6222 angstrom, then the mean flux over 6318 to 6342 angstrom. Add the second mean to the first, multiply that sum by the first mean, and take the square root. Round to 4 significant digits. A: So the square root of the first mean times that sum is 15.05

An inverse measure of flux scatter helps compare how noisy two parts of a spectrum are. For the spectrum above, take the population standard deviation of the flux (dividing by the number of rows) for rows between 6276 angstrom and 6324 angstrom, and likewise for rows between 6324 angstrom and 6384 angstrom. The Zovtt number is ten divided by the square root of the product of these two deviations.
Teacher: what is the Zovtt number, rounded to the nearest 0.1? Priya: 66.3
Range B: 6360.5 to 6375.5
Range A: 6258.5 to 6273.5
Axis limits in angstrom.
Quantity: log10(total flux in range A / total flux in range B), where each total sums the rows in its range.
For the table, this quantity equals 0.037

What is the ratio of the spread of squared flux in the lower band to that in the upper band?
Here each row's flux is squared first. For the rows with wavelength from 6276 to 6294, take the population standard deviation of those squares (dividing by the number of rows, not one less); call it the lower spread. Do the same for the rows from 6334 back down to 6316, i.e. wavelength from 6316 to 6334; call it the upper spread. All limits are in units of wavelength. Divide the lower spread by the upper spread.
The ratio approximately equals 1.2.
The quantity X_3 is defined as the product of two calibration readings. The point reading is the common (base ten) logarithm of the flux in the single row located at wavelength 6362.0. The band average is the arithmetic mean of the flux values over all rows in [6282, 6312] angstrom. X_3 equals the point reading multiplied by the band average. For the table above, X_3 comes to 10.7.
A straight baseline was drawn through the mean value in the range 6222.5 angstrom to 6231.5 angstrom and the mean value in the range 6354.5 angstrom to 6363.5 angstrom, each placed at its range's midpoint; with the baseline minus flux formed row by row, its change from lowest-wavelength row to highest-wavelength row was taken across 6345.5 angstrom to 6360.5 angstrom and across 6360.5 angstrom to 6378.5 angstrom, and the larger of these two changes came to 0.070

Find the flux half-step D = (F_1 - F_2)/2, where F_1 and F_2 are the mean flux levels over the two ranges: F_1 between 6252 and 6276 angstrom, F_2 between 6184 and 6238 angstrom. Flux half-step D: 0.12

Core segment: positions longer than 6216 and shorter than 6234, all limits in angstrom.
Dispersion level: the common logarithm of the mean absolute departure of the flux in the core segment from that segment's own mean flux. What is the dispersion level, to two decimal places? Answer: -0.91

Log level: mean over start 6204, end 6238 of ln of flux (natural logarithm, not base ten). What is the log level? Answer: 2.37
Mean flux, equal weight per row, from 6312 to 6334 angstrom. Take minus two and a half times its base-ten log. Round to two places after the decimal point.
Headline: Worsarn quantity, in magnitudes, -2.55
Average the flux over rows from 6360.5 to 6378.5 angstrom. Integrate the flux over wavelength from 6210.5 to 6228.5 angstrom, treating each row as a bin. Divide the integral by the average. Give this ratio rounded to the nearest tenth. 18.8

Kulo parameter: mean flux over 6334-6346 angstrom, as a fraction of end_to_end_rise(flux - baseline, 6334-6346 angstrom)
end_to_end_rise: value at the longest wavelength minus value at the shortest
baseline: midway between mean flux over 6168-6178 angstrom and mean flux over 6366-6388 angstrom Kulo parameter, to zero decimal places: 104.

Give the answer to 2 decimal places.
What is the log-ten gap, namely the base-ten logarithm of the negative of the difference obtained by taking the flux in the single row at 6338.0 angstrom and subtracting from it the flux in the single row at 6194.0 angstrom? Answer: -0.40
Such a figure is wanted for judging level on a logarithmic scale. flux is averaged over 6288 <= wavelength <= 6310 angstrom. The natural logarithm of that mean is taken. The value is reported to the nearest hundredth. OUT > 2.35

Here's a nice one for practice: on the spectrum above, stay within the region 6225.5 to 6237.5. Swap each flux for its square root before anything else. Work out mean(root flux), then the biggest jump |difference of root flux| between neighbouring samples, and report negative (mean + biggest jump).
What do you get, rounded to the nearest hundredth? -3.26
